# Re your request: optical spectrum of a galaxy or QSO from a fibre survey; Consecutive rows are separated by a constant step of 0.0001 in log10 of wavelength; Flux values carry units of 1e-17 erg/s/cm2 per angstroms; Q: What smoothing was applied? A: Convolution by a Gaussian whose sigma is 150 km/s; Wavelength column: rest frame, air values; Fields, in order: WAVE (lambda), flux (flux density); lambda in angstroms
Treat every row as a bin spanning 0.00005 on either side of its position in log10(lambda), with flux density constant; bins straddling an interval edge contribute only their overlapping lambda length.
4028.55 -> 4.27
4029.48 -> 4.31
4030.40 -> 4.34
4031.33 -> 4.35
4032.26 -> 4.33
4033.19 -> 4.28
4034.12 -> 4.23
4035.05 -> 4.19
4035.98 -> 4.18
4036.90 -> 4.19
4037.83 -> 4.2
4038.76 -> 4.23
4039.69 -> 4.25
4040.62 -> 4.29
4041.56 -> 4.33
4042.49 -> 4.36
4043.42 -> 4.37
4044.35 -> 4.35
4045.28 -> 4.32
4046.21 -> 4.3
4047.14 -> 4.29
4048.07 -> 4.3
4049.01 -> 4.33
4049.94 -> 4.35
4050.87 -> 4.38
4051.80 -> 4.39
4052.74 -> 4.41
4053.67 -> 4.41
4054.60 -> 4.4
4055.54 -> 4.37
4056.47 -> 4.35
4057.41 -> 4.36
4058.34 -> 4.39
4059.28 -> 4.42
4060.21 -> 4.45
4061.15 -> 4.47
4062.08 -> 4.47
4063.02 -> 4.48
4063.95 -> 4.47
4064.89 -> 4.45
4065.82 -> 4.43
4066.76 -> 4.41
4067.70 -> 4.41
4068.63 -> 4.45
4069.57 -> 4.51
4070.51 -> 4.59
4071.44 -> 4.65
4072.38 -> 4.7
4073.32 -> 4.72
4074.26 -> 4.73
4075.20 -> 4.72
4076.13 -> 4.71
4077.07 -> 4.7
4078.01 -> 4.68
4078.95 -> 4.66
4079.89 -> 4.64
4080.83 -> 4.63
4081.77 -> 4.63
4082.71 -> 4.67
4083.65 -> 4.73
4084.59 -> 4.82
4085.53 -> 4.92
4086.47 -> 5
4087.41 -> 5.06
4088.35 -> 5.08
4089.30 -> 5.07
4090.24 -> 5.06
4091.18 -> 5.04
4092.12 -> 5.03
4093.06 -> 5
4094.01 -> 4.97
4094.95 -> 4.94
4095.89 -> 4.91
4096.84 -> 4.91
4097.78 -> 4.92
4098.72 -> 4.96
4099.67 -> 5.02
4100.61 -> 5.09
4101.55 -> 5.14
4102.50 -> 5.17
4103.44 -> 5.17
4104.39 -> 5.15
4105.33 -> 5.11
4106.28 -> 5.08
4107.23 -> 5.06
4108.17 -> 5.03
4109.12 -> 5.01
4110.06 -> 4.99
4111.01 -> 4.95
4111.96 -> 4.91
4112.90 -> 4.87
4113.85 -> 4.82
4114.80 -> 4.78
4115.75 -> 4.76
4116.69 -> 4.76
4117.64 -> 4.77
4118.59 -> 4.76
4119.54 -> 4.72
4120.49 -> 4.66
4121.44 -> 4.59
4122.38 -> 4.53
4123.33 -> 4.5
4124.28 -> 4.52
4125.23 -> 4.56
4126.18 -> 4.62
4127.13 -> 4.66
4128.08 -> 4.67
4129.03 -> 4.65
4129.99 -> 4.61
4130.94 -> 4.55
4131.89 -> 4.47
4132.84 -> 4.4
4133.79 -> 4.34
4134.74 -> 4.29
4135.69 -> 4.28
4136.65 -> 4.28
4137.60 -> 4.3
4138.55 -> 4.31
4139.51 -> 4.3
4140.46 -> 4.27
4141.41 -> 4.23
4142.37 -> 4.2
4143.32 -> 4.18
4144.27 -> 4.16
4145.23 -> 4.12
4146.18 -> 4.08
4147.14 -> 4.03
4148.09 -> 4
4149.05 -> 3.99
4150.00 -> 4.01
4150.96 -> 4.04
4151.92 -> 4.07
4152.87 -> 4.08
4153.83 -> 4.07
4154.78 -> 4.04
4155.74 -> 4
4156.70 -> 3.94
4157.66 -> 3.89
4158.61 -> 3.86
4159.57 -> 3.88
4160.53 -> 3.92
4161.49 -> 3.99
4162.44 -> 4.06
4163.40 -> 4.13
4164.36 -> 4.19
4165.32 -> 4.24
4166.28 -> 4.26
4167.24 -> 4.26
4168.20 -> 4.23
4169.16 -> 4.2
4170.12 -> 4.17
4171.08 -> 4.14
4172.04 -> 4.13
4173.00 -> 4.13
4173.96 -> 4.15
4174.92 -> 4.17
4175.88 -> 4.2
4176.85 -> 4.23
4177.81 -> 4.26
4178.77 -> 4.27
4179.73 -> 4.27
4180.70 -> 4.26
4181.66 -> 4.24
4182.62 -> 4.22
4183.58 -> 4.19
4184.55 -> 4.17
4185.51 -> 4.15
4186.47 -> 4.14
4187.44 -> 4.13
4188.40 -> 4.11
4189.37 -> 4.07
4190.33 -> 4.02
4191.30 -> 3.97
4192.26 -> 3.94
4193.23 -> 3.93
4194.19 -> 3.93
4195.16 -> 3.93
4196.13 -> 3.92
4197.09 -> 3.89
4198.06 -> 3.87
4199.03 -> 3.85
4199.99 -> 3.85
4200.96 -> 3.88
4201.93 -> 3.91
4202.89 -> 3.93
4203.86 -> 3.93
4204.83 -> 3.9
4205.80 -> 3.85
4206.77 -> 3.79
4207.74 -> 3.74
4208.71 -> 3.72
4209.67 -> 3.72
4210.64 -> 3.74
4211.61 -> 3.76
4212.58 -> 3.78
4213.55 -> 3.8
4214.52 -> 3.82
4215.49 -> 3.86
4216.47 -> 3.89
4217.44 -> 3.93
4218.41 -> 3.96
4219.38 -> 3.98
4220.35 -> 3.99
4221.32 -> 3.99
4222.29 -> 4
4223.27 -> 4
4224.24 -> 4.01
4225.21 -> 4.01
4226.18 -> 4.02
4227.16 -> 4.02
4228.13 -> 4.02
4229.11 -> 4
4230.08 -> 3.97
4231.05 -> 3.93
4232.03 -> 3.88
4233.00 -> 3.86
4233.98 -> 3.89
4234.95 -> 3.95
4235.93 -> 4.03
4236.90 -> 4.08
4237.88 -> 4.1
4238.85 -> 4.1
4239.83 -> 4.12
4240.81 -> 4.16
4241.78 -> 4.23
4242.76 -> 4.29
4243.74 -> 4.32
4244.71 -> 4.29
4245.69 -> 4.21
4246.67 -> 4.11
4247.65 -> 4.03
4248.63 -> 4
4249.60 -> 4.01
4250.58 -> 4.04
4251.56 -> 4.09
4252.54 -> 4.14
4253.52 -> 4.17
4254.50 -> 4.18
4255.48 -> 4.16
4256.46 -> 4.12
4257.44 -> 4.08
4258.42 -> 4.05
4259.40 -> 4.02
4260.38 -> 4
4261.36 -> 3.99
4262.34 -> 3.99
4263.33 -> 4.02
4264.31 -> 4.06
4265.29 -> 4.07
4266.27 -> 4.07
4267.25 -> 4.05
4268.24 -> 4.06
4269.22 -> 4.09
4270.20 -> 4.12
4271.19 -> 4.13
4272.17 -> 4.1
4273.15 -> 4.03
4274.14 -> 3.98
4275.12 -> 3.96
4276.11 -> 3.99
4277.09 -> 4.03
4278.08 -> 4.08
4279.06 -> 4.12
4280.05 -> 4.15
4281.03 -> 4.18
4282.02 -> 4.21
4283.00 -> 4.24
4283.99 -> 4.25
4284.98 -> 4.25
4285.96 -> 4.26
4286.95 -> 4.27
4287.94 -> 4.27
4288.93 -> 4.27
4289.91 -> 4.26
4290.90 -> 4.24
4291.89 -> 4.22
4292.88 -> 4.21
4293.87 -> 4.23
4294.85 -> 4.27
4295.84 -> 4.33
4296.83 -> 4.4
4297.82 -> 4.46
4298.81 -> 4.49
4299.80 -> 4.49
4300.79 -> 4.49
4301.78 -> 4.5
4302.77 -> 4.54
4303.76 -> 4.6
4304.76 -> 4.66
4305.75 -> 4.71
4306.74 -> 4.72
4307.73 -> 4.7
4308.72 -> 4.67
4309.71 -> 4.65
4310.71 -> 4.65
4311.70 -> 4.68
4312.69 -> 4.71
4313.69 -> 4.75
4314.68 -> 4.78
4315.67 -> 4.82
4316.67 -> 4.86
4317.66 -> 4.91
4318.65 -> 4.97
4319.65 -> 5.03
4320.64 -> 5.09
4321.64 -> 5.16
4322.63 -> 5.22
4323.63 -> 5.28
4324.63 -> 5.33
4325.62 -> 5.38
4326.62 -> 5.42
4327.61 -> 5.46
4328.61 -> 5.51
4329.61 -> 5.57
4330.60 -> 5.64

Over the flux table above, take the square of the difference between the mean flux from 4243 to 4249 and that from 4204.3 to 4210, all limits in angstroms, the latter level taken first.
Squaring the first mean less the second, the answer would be 0.14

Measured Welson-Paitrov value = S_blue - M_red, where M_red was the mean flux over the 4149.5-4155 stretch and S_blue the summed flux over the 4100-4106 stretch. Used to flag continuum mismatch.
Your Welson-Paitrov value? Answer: 26.8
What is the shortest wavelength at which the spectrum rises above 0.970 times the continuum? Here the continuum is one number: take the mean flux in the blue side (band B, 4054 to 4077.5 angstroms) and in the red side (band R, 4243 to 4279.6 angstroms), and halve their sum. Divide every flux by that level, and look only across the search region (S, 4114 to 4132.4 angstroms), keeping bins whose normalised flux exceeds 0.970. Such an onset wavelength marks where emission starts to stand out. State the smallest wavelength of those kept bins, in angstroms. 4114.80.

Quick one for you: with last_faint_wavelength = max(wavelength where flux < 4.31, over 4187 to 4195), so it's 4194.19 angstroms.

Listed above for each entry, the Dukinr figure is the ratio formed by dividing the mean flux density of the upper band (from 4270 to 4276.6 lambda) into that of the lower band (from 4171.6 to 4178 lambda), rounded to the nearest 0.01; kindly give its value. 1.03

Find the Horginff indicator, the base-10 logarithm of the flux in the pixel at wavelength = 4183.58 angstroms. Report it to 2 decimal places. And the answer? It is 0.62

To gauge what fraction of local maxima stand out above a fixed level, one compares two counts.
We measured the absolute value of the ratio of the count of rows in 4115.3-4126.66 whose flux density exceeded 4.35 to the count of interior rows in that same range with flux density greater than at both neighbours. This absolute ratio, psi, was 12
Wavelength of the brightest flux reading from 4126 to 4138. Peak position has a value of 4128.08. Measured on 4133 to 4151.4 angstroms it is 4133.79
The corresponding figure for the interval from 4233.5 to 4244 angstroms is 4243.74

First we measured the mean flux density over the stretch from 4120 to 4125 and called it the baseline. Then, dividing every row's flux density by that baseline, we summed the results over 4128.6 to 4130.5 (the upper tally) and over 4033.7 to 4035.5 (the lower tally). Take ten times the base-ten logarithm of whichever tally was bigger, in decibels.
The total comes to 3.1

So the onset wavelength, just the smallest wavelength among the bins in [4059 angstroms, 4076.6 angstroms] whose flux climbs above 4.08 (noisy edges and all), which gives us 4059.28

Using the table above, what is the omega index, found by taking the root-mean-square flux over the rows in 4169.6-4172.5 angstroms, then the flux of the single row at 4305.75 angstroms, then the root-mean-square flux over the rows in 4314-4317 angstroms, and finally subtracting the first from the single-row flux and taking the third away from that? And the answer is -4.26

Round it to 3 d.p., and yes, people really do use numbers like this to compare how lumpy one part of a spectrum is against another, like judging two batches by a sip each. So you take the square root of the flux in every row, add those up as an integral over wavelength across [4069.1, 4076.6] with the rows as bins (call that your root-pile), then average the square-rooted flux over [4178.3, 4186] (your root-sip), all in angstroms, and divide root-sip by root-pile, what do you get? 0.127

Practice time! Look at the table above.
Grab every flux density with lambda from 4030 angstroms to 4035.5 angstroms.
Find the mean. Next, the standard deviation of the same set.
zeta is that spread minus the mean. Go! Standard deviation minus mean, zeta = -4.2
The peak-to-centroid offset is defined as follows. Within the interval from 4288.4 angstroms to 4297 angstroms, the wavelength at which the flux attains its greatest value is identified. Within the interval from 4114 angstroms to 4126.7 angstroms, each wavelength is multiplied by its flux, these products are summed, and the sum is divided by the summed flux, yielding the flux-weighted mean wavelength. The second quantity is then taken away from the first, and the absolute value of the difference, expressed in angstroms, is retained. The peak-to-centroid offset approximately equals 176.4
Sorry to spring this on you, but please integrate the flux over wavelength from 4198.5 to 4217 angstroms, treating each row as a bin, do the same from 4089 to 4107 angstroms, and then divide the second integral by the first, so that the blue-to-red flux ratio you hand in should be 1.28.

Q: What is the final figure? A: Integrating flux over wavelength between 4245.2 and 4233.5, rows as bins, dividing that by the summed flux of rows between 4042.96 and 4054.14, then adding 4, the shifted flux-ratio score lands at 4.93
